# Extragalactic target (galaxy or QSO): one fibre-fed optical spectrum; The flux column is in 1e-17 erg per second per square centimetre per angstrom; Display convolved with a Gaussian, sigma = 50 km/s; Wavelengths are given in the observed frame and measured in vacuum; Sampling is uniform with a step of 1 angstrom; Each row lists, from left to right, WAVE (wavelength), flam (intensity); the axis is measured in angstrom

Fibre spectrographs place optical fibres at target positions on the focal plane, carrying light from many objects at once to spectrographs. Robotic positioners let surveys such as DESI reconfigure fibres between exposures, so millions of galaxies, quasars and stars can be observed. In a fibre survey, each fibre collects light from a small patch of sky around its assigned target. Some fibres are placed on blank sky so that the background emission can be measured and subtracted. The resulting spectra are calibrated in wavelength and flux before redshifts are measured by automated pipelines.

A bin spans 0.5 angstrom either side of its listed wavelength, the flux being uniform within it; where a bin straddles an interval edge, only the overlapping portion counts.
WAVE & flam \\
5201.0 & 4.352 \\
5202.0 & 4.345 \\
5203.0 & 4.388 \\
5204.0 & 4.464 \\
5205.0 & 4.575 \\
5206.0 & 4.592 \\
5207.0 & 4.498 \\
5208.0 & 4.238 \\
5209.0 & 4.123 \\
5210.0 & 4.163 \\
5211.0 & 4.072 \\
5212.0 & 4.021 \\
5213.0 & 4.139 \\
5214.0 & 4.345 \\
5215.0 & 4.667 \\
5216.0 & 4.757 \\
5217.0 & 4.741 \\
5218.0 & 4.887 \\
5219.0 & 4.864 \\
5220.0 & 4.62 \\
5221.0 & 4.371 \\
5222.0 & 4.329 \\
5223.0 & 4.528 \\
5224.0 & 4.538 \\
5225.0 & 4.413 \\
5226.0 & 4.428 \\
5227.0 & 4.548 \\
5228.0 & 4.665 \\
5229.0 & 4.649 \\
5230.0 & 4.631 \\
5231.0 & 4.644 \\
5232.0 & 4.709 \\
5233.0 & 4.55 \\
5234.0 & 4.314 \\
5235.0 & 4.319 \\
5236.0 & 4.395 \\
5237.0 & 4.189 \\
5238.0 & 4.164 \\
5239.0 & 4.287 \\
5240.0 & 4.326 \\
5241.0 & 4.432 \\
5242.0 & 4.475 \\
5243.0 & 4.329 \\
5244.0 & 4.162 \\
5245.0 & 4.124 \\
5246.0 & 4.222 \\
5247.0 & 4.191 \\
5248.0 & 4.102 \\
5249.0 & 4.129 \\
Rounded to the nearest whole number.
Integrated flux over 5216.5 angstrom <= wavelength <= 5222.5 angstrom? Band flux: 28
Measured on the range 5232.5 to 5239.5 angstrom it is 30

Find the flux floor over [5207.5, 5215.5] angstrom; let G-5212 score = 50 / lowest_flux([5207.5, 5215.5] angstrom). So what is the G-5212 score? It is 12.4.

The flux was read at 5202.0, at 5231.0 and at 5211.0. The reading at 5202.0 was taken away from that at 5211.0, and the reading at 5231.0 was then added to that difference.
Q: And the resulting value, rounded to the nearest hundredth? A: 4.37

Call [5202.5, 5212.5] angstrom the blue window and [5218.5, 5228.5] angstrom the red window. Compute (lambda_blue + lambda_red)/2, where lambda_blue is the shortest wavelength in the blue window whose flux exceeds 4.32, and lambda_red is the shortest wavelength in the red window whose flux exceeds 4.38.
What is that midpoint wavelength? 5211.0 angstrom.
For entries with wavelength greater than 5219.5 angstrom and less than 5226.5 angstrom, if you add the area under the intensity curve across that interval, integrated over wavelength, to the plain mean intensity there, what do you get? 36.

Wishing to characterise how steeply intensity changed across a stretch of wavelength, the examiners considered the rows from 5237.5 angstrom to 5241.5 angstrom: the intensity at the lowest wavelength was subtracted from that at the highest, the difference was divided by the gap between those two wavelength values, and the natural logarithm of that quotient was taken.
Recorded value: -2.42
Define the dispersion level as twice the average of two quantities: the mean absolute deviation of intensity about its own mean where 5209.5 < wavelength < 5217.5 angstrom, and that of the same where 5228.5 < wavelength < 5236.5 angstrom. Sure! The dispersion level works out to 0.407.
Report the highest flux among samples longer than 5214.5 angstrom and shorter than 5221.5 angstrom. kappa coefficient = 4.887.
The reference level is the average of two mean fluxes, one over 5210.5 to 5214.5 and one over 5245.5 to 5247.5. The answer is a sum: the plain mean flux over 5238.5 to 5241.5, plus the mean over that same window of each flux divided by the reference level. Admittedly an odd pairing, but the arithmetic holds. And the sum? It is 5.39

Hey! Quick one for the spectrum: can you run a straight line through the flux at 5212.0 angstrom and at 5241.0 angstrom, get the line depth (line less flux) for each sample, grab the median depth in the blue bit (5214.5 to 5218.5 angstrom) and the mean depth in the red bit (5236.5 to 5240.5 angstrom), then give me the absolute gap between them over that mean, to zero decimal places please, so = 5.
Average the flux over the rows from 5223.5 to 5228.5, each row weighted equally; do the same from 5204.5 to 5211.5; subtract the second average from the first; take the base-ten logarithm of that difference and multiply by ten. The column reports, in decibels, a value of -7.1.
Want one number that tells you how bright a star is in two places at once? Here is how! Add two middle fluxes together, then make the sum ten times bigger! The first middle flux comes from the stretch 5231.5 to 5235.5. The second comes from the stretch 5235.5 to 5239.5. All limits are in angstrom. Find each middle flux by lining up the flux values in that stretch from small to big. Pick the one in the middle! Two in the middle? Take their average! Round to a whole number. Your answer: 87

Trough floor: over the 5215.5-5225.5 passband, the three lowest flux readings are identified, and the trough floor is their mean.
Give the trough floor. 4.37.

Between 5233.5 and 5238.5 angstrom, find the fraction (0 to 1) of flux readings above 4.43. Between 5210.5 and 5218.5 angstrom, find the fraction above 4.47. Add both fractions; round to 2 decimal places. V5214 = 0.50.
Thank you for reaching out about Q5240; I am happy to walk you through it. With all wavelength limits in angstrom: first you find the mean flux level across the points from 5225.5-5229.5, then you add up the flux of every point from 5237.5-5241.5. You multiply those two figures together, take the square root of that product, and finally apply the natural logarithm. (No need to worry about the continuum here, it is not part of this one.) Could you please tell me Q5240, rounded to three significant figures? 2.18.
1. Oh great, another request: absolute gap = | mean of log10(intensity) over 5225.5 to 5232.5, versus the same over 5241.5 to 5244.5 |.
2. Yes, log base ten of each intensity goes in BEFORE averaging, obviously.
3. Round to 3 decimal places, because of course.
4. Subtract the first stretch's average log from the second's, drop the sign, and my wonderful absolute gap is 0.028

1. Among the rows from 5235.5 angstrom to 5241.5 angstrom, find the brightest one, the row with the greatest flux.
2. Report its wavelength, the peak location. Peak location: 5241.0 angstrom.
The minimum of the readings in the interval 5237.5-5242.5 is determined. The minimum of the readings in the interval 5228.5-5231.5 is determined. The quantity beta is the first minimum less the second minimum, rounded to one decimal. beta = -0.5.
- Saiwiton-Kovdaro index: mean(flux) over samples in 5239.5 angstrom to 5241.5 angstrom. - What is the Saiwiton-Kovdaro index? 4.38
